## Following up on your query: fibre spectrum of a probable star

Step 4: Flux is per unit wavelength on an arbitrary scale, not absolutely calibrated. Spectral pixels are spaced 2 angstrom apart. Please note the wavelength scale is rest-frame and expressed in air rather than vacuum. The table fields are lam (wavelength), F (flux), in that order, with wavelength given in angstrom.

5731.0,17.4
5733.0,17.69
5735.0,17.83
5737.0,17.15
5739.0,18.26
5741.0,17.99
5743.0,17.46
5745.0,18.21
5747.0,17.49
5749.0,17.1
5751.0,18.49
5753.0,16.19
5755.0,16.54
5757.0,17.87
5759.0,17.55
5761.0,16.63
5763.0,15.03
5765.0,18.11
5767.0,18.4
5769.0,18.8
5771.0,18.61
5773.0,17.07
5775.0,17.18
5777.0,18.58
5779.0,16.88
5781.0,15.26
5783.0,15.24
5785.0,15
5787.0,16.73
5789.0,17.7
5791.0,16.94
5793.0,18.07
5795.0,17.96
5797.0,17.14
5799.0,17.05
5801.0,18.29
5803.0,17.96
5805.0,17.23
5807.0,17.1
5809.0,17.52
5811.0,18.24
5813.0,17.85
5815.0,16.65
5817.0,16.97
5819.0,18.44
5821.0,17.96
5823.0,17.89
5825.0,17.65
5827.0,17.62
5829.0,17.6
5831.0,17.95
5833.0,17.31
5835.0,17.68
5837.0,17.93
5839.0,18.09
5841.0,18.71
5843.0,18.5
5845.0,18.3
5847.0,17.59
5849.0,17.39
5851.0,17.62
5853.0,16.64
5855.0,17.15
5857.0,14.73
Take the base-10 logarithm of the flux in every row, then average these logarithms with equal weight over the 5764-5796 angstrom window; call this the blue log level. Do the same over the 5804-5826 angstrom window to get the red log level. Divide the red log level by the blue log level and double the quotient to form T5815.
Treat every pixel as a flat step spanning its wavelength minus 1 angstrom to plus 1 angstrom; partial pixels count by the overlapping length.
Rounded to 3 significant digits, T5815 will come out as 2.01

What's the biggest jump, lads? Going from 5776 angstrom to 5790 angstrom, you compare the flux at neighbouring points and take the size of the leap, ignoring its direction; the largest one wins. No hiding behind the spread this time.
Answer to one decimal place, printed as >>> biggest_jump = 1.7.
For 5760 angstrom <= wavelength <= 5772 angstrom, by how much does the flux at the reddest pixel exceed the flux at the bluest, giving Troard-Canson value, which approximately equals 2.0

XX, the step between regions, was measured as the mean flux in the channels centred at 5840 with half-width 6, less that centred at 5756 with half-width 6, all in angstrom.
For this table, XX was 1.0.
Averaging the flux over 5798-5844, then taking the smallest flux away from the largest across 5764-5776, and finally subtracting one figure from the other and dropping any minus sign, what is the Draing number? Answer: 16.0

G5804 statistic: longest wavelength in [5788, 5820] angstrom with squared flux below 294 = 5817.0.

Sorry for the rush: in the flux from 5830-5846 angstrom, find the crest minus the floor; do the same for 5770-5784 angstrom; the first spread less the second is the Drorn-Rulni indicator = -2.0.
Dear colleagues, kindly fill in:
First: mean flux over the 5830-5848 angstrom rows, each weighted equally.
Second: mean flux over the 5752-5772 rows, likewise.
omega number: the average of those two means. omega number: 17.7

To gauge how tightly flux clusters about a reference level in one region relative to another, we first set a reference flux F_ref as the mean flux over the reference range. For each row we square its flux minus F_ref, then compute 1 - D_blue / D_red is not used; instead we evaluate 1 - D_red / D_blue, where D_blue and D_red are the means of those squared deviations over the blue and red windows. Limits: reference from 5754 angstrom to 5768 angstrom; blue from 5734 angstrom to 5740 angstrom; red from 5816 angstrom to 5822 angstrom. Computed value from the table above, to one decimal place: -0.4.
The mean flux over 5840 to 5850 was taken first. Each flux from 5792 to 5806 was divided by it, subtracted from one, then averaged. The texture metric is 0.024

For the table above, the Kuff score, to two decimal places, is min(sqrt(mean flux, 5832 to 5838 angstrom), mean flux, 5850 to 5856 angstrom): 4.20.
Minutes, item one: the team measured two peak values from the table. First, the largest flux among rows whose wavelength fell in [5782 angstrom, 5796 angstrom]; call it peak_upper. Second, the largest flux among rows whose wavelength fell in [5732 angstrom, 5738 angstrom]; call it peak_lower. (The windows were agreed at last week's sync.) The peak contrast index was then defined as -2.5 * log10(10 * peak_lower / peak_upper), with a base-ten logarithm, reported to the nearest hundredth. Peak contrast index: -2.49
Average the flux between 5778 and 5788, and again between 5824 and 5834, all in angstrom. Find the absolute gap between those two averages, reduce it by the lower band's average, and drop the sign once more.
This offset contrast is 14.0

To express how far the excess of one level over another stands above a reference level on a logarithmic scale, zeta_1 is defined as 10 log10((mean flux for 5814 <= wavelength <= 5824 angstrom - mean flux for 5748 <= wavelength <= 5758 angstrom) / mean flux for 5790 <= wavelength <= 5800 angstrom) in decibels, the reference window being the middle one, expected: -17.0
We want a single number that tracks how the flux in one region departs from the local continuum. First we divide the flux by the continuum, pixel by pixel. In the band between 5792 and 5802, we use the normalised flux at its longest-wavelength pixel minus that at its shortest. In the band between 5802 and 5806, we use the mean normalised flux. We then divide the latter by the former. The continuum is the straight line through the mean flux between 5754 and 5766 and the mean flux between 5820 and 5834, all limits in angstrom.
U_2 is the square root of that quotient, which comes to 11.8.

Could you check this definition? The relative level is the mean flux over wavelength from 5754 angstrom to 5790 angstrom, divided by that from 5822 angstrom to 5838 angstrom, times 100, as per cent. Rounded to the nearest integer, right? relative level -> 96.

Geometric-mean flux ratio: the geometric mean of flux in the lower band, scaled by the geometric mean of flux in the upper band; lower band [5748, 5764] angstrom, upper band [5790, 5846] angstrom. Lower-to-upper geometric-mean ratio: 0.95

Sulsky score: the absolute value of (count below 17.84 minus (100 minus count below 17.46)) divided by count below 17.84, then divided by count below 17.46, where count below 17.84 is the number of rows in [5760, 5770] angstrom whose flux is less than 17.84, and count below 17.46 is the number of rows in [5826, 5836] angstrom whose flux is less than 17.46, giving 48.5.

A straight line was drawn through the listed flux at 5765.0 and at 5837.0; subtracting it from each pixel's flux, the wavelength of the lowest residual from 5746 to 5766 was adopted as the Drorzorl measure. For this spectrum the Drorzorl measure 5763.0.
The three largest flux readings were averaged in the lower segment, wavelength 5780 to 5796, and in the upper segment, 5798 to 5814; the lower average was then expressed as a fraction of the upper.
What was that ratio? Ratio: 0.99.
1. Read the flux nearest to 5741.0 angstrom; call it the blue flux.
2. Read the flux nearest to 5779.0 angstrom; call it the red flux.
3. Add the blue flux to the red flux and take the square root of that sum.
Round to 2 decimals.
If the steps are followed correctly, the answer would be 5.91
